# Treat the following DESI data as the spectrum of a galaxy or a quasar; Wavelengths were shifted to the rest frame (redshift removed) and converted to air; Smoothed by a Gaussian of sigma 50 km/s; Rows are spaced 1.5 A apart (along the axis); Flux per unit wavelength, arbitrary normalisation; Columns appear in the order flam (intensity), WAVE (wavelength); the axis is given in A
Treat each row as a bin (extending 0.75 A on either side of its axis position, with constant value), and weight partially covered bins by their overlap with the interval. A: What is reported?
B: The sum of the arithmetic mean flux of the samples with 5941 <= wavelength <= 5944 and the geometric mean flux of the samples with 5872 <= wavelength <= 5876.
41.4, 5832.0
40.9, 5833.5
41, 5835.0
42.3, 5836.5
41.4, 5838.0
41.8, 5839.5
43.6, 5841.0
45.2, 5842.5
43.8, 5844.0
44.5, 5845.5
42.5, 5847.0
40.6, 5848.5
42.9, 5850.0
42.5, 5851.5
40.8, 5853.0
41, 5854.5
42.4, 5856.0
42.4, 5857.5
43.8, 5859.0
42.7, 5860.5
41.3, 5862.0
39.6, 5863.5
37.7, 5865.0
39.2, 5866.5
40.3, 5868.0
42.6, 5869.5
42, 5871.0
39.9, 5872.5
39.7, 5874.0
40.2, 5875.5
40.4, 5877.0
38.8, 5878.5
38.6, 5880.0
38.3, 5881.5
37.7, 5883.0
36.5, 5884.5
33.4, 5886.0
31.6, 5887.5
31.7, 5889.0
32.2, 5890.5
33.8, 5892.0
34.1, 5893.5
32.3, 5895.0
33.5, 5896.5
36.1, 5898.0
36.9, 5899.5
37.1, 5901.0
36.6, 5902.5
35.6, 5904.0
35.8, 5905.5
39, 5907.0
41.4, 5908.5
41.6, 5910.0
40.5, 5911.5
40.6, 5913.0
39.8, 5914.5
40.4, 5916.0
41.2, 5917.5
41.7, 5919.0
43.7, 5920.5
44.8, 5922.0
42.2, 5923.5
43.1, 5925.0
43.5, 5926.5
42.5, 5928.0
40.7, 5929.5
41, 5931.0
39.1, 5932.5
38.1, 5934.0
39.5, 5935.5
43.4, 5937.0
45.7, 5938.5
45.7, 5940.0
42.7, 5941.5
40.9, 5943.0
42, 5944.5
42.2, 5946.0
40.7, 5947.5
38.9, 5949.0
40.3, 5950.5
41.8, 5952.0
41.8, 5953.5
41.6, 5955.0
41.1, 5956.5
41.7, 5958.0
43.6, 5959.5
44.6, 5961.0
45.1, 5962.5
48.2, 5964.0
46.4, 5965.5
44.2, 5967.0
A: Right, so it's 81.7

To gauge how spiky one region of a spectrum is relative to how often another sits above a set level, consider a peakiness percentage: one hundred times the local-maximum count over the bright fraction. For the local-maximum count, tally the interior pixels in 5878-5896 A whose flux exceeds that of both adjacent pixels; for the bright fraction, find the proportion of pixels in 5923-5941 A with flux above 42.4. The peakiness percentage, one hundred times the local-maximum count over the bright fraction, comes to 200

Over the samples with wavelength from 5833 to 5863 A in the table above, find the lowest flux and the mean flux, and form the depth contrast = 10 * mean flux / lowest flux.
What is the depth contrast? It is 10.4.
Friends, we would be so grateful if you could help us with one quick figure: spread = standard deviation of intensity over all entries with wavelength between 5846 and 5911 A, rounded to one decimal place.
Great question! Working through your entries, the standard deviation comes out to 3.5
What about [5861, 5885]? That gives 1.6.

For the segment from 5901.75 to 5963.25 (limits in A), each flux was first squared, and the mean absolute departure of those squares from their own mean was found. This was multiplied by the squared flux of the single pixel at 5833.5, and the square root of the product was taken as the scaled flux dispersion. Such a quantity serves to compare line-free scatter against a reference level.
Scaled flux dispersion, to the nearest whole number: 493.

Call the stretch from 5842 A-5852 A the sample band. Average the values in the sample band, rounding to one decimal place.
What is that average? 43.1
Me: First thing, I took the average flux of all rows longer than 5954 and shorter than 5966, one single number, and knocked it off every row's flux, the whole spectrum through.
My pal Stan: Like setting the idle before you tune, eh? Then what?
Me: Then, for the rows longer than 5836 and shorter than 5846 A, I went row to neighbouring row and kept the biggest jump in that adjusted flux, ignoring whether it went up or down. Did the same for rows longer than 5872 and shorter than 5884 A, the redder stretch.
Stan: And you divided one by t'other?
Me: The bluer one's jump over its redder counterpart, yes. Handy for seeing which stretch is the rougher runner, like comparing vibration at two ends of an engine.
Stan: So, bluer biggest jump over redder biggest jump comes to 1.1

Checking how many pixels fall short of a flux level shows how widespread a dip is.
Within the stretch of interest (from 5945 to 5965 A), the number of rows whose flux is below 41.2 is 4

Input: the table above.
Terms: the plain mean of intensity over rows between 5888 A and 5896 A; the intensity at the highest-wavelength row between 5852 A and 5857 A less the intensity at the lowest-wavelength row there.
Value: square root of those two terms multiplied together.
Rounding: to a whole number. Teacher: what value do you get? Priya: 7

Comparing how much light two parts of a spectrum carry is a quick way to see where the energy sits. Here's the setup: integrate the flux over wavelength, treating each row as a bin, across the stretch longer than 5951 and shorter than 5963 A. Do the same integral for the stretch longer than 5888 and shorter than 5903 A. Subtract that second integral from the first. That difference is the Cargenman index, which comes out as -4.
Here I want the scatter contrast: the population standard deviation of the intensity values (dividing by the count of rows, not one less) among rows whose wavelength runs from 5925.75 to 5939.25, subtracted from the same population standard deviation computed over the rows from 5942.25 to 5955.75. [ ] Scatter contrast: -1.3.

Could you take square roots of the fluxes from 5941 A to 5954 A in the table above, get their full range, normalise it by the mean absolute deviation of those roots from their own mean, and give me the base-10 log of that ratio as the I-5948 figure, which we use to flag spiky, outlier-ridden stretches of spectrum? 0.61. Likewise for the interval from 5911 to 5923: 0.57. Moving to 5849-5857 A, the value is 0.41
